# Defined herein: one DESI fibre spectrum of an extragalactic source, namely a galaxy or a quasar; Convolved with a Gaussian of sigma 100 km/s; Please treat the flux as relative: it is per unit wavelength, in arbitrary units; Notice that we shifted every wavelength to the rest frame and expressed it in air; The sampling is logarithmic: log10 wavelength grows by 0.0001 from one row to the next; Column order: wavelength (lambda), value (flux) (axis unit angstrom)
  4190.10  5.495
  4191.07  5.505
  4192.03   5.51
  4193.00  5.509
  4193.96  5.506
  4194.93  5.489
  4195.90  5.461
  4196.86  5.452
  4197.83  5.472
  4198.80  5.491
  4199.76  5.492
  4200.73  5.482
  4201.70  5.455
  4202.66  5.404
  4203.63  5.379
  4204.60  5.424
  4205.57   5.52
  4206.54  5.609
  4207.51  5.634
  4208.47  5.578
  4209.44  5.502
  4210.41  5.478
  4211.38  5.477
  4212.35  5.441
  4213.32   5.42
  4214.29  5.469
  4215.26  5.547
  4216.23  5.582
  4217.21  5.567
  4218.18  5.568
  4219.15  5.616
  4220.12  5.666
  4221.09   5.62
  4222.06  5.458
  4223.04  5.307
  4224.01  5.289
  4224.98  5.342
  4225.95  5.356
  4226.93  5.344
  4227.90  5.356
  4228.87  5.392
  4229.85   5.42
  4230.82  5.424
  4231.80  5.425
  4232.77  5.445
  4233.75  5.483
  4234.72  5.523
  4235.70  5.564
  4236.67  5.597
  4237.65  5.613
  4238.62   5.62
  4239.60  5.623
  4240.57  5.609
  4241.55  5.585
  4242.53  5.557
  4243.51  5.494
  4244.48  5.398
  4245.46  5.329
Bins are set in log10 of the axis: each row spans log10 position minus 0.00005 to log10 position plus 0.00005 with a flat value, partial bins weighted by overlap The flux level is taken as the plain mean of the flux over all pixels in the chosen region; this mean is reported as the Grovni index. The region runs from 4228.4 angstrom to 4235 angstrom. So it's 5.44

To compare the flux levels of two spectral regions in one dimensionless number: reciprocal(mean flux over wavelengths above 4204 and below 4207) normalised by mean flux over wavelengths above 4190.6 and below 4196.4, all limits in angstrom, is 0.0330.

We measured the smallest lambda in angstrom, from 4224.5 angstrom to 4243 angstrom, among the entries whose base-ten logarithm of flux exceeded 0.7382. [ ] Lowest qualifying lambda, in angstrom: 4233.75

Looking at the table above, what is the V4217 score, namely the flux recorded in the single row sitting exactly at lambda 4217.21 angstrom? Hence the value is 5.567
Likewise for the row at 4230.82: 5.424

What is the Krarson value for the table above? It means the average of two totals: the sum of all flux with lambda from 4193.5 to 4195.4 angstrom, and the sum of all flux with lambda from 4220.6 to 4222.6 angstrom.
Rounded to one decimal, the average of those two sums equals 11.0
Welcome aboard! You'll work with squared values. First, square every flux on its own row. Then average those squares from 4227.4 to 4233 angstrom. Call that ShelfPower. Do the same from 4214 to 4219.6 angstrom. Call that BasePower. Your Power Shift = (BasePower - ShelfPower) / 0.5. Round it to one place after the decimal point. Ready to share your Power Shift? 3.2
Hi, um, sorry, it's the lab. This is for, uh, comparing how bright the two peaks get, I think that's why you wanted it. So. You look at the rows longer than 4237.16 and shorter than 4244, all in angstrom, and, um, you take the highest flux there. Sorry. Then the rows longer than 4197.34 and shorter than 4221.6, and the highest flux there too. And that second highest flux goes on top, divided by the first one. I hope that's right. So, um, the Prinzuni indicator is 1.01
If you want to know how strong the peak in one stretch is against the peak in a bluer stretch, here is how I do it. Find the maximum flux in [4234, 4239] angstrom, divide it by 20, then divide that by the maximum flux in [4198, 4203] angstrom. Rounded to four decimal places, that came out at 0.0512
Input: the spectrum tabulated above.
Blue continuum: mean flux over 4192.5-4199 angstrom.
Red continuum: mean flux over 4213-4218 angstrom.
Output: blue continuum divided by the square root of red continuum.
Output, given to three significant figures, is 2.33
